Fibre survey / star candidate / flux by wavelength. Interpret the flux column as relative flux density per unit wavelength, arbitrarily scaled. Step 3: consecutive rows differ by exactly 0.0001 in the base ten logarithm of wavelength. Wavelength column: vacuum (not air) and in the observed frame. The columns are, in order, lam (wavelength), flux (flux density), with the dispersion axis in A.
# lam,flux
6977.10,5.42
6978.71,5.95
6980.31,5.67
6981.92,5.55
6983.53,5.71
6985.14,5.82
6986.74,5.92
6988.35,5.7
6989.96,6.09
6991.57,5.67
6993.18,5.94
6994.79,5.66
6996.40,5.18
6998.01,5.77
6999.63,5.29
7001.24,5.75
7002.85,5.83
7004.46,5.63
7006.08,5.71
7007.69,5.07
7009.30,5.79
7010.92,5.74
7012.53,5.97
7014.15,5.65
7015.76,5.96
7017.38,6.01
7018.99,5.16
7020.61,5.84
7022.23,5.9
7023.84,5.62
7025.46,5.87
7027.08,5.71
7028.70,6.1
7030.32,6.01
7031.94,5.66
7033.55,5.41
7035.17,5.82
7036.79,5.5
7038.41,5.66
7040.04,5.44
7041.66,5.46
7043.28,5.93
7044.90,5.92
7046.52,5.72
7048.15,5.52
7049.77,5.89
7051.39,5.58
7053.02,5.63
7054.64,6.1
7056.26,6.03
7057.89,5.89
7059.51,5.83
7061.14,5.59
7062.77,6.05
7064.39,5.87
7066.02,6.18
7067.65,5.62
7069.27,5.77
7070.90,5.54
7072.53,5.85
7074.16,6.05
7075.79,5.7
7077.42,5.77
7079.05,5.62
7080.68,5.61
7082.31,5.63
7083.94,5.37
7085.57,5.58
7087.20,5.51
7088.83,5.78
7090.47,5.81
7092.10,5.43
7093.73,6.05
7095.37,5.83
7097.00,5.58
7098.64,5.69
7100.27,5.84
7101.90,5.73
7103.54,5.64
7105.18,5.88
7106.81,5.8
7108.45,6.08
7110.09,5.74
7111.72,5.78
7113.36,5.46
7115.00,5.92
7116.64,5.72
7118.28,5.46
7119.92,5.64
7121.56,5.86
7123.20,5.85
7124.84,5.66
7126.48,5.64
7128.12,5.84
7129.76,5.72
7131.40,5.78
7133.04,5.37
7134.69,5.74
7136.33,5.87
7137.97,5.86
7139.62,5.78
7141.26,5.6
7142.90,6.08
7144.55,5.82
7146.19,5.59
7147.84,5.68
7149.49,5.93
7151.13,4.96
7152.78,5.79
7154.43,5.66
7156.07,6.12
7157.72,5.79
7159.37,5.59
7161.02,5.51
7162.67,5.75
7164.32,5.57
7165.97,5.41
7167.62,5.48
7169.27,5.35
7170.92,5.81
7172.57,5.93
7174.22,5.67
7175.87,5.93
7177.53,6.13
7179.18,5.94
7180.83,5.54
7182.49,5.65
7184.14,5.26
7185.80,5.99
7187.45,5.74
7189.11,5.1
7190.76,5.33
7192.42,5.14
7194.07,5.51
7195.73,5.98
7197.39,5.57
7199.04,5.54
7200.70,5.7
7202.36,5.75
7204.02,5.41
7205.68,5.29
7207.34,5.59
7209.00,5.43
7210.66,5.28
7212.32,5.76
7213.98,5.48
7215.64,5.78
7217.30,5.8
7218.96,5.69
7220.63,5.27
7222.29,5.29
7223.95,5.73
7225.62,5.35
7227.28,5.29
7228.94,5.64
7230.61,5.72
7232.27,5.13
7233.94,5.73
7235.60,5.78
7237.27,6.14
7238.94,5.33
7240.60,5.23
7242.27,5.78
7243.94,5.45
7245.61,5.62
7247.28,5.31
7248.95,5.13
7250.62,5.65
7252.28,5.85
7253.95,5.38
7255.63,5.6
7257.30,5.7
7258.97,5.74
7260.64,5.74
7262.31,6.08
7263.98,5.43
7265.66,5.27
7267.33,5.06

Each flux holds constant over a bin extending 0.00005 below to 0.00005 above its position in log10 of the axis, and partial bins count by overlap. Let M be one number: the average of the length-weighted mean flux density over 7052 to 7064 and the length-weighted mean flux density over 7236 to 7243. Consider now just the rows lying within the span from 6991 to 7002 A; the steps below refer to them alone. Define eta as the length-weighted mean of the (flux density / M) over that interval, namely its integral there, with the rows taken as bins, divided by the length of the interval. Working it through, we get 0.98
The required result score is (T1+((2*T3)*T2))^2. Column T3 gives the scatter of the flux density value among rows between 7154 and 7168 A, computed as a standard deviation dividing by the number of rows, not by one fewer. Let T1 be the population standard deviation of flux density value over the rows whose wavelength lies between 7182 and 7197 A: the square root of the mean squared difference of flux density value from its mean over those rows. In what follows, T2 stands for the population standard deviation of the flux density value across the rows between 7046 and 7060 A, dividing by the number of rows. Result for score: 0.157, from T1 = 0.32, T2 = 0.1892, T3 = 0.20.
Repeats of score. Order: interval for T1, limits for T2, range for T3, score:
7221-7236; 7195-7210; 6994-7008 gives 0.115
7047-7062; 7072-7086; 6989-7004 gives 0.089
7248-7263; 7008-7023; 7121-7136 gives 0.107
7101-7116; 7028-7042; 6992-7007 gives 0.077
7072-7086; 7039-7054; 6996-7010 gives 0.080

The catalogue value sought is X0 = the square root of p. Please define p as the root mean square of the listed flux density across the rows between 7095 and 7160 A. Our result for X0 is 2.40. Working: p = 5.74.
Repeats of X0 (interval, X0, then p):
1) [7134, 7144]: 2.41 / 5.82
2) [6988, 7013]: 2.38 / 5.68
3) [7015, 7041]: 2.39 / 5.73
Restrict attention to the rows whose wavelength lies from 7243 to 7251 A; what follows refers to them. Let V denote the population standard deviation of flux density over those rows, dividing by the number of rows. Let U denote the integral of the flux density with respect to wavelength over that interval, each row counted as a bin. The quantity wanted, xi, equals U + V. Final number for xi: 43.5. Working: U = 43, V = 0.19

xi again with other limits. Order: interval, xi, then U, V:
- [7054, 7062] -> 47.2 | 47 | 0.18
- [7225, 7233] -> 43.7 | 43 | 0.22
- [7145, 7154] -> 50.7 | 50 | 0.33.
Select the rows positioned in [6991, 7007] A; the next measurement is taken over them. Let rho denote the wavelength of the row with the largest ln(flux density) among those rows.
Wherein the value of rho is 6993.18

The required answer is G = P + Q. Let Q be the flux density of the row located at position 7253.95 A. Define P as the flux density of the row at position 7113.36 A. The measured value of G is 10.8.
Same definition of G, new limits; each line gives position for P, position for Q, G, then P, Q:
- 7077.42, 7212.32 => 11.5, 5.77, 5.76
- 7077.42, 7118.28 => 11.2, 5.77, 5.46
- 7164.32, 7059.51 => 11.4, 5.57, 5.83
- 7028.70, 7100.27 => 11.9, 6.1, 5.84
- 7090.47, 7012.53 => 11.8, 5.81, 5.97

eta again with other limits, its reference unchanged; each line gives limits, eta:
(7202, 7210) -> 0.95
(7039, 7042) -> 0.95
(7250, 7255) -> 0.98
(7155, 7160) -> 1.02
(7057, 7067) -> 1.03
